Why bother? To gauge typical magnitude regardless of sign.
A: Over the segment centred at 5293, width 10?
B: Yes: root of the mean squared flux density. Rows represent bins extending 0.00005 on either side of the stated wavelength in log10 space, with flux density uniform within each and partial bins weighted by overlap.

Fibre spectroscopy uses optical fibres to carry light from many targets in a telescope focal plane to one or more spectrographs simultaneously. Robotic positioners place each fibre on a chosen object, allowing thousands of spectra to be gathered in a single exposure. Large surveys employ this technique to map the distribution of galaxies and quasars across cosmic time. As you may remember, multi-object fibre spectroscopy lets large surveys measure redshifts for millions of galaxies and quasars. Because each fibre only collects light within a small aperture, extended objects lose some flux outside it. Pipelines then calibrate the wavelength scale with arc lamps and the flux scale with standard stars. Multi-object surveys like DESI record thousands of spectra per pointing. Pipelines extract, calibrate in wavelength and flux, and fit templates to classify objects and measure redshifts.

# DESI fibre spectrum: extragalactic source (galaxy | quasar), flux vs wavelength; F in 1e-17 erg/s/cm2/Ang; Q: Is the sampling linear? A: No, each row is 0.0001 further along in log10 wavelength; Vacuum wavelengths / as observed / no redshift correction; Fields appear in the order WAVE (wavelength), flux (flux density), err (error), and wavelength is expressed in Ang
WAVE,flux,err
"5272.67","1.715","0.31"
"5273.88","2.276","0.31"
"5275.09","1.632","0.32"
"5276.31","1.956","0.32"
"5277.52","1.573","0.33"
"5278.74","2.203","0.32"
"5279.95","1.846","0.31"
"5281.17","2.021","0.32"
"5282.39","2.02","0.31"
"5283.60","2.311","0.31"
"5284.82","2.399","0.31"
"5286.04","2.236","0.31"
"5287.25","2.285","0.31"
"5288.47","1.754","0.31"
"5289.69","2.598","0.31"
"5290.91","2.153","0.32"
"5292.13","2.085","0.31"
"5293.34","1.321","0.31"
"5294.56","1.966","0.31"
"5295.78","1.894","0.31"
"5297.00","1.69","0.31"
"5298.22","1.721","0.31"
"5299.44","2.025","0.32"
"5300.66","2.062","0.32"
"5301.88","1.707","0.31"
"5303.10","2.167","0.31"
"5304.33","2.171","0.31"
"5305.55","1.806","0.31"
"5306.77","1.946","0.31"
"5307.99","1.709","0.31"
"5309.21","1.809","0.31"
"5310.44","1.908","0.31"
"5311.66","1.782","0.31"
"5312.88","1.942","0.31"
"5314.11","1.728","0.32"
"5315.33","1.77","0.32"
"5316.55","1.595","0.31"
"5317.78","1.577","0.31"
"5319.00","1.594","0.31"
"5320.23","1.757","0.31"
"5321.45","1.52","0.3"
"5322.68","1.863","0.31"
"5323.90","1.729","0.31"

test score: 1.96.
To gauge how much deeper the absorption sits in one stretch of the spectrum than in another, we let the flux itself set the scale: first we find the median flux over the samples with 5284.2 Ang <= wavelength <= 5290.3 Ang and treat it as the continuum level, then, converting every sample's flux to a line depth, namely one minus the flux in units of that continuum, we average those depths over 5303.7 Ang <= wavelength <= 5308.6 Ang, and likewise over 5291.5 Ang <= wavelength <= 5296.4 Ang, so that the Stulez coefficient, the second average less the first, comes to 0.04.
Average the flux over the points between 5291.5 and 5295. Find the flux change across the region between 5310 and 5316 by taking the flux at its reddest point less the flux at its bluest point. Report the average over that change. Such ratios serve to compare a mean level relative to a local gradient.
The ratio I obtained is -13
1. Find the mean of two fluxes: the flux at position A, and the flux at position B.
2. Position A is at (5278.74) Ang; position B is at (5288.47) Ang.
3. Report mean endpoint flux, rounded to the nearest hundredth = 1.98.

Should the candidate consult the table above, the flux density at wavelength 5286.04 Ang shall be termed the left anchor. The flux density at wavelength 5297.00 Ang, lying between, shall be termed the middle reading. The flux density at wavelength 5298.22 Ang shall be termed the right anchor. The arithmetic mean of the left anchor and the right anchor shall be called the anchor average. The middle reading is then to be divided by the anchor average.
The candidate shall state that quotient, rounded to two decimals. 0.85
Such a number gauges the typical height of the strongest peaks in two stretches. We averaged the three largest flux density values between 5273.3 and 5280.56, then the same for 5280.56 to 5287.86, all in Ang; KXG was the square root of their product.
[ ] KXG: 2.24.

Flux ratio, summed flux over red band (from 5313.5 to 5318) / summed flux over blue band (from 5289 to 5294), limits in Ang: 0.82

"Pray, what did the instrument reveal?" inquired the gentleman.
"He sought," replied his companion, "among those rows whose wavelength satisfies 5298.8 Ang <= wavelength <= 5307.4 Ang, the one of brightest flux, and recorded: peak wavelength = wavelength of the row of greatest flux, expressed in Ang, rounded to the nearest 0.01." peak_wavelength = 5304.33 Ang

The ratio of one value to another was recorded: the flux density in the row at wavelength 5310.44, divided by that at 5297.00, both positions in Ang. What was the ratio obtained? 1.13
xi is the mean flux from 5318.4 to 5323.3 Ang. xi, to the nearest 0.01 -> 1.68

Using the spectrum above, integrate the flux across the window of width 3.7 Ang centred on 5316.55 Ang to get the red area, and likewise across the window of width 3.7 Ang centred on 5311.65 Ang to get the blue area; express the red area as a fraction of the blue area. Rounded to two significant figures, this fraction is 0.88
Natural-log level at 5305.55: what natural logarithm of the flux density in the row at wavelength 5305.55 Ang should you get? 0.59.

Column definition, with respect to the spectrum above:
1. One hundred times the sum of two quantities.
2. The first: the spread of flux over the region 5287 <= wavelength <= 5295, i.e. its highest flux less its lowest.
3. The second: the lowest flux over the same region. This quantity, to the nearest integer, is 260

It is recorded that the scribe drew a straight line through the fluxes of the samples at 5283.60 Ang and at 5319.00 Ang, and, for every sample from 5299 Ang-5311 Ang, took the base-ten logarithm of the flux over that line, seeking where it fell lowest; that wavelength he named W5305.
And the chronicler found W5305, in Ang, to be 5301.88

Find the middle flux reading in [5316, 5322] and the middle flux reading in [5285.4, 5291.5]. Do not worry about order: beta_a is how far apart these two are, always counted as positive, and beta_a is 0.64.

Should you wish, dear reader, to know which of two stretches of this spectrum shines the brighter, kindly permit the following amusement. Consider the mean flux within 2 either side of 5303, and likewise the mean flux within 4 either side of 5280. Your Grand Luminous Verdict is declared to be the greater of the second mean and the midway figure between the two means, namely 2.00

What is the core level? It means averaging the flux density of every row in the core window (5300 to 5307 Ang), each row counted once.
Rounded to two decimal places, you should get 1.98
